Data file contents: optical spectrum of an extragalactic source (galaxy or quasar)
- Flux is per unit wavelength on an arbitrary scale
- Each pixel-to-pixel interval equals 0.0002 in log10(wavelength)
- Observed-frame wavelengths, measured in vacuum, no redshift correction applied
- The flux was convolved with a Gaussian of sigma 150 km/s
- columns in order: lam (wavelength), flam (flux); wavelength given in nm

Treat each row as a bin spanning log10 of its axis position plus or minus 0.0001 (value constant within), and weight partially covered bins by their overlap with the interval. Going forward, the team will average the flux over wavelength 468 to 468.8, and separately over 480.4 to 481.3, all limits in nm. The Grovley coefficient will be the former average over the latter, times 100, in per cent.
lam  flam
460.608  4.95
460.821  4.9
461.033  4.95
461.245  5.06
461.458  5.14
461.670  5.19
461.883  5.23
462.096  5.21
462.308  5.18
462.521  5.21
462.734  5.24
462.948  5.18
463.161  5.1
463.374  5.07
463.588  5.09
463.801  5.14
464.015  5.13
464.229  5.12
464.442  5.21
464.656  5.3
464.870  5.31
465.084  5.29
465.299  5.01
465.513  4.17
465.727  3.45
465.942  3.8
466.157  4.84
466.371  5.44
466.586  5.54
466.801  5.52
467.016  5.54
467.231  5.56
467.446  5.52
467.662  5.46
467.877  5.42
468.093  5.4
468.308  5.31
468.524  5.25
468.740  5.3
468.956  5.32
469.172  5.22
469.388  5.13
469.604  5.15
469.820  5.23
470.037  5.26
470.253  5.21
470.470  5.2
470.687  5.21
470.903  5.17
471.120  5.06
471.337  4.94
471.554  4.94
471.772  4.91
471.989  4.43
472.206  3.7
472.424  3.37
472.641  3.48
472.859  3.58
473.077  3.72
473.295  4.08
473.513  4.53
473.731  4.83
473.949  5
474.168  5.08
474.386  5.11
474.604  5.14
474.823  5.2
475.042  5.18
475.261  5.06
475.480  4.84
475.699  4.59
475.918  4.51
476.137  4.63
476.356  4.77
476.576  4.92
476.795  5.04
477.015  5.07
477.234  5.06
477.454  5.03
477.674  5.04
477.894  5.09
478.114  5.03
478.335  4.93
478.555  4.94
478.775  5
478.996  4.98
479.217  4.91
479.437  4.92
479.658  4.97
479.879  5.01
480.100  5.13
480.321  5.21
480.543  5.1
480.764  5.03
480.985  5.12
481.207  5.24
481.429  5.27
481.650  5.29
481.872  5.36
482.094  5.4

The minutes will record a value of 104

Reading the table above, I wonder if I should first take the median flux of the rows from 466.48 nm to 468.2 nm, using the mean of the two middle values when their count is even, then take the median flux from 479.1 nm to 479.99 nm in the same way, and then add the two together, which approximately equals 10.5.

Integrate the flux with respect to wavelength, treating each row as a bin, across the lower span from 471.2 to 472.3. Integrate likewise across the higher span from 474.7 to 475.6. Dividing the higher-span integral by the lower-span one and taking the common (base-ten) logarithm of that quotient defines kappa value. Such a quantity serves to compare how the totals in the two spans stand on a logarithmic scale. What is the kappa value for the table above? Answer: -0.05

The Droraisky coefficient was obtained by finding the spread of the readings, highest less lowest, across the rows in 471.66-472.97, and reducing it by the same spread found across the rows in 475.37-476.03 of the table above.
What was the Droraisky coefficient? 1.2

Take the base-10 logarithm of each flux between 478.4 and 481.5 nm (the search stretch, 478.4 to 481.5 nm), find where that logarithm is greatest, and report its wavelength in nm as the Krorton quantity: 481.429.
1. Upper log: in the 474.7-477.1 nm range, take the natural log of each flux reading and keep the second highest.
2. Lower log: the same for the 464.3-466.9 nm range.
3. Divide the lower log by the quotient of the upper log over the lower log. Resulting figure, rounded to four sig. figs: 1.774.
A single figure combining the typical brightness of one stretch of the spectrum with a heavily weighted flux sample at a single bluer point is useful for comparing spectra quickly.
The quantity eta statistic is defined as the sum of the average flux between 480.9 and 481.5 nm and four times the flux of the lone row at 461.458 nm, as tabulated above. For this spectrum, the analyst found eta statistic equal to 25.8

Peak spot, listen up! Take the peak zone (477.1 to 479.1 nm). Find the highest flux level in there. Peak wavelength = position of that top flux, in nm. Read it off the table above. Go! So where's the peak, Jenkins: 477.894 nm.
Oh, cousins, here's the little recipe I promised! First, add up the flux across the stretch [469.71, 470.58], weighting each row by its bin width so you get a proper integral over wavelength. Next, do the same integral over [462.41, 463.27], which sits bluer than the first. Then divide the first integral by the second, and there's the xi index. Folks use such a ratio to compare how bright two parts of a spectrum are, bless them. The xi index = 1.02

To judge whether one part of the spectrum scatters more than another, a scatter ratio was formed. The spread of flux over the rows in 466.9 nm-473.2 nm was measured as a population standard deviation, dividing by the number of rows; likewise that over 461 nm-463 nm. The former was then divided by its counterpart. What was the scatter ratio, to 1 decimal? 7.8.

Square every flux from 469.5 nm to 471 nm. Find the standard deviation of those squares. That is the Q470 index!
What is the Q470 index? 0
